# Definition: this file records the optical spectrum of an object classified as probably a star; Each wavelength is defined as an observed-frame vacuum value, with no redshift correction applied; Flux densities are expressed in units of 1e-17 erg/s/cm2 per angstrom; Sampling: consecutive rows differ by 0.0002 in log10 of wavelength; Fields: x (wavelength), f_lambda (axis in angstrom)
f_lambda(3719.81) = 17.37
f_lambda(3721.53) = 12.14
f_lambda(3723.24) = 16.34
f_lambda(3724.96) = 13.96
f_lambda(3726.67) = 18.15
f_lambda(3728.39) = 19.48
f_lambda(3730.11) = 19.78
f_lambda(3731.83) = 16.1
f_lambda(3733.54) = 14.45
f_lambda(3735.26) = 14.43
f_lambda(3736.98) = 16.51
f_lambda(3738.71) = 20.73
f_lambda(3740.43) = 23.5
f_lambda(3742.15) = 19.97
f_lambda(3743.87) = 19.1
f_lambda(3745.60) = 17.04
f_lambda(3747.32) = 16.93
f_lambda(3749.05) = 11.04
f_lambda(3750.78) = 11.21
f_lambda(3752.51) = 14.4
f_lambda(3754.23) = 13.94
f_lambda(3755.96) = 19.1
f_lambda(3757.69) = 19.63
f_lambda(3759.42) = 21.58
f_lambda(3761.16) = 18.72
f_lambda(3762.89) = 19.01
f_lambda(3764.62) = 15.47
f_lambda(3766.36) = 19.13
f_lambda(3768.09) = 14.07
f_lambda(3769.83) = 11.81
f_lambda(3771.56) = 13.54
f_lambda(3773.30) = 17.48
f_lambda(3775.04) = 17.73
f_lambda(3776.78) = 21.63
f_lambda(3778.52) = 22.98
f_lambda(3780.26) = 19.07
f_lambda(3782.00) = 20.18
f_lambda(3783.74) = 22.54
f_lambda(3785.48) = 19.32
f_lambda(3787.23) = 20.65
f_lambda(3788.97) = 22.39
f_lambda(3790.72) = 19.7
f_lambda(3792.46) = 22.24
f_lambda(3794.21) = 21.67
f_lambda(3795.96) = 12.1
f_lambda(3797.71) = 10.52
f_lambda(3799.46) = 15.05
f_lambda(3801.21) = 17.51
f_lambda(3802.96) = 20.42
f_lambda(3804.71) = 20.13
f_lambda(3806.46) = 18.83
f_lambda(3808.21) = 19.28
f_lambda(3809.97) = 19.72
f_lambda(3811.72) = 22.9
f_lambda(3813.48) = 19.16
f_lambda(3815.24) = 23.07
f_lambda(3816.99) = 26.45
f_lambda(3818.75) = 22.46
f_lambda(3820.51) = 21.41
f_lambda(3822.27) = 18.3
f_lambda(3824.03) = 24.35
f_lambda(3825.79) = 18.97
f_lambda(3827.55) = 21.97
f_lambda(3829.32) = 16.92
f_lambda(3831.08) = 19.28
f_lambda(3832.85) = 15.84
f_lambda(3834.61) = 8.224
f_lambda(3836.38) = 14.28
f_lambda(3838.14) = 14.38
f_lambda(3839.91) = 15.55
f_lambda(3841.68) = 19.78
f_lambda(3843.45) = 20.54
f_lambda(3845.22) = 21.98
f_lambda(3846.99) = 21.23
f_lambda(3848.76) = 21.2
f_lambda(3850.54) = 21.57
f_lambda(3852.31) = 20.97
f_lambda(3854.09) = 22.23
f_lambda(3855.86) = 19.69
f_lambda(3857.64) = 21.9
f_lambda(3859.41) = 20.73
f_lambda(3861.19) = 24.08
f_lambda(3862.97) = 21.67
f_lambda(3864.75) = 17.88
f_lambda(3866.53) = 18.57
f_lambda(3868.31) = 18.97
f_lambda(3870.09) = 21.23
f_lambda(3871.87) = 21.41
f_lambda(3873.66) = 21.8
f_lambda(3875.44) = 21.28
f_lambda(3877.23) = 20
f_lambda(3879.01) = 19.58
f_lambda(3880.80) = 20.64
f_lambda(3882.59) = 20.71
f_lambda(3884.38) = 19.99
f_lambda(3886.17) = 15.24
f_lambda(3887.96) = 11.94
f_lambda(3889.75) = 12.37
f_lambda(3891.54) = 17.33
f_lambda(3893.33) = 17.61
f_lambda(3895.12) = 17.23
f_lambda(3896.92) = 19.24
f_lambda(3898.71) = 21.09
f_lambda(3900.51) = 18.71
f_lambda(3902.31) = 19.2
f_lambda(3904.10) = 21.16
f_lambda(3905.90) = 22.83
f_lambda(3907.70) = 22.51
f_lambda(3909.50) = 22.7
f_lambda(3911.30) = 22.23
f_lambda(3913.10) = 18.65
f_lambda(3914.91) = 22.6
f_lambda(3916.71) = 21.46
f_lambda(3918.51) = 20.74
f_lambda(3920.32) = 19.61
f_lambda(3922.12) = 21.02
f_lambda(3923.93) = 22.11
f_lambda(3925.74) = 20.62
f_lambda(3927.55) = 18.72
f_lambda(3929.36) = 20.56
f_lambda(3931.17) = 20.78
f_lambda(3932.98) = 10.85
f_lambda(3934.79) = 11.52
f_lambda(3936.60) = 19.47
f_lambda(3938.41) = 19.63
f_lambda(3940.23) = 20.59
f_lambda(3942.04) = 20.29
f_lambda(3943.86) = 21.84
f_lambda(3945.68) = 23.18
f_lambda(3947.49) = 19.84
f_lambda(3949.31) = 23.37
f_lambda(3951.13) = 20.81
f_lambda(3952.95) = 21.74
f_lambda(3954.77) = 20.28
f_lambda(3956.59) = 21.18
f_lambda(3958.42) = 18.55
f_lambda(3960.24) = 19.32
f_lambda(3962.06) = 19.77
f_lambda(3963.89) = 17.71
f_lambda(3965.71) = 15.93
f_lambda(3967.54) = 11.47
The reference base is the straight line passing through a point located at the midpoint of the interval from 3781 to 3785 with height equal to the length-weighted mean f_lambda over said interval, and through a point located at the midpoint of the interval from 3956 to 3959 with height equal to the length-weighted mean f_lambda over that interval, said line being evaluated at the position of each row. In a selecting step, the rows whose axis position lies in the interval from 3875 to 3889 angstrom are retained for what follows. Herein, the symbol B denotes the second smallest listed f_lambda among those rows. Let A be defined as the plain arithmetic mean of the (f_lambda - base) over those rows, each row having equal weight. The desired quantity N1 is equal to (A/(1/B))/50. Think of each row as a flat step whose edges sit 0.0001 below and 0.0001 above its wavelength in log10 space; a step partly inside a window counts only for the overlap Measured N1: -0.5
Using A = -1.7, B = 15.24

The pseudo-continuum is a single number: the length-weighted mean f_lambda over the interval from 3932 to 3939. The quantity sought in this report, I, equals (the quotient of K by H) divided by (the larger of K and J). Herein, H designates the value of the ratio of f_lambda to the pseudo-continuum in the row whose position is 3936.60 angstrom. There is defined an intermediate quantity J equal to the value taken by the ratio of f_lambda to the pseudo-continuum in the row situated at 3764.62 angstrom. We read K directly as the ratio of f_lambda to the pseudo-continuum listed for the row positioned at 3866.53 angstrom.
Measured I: 0.78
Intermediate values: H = 1.28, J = 1.01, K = 1.22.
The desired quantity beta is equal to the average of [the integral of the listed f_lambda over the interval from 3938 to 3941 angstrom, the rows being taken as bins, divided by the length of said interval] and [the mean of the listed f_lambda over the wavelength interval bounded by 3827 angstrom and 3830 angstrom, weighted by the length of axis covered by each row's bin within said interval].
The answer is 19.7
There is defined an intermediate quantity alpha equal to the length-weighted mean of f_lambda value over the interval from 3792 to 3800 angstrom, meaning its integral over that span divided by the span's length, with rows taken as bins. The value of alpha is 16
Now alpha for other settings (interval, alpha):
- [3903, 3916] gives 22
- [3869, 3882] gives 21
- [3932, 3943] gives 17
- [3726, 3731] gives 19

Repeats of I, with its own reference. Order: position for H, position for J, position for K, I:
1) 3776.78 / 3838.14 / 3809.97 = 0.71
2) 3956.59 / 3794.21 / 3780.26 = 0.63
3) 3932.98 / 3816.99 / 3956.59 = 1.13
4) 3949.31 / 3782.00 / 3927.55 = 0.61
